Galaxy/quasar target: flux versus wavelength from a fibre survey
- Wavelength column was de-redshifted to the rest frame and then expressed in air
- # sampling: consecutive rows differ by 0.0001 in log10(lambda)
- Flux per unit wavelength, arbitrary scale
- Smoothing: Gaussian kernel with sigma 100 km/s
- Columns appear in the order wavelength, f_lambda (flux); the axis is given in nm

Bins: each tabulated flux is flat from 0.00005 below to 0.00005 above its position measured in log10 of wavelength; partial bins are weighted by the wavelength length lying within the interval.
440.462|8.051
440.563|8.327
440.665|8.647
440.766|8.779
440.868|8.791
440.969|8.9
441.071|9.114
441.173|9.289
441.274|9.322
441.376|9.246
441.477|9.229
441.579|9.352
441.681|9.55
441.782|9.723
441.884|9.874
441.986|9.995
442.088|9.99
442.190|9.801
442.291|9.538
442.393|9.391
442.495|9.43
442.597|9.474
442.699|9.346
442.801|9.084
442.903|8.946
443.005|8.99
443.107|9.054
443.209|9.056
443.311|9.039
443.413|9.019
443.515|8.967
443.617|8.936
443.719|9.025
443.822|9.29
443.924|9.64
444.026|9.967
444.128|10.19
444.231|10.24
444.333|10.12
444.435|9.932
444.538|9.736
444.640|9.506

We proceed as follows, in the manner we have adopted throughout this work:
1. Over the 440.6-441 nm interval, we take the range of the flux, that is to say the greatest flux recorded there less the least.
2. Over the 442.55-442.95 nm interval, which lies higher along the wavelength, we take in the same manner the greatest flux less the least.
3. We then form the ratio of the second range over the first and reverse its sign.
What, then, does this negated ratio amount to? -2.1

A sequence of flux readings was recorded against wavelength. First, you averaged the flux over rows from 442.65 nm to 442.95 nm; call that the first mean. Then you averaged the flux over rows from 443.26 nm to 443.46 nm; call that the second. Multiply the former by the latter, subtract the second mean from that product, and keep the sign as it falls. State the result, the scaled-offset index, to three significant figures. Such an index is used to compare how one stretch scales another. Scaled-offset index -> 73.4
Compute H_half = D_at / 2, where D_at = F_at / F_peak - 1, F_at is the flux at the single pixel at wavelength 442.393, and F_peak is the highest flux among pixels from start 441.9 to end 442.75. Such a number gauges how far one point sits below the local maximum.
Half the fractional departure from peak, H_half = -0.03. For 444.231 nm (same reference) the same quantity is 0.01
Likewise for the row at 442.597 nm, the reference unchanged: -0.03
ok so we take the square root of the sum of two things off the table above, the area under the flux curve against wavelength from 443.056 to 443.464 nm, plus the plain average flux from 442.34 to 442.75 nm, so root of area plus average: 3.62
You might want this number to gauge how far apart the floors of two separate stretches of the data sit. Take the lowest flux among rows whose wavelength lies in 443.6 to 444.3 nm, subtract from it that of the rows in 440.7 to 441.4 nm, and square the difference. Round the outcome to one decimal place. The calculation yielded 0.0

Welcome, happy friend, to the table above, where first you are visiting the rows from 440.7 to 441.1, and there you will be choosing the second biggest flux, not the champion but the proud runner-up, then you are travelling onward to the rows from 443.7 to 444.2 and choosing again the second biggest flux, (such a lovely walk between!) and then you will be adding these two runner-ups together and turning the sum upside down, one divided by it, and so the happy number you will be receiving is 0.0530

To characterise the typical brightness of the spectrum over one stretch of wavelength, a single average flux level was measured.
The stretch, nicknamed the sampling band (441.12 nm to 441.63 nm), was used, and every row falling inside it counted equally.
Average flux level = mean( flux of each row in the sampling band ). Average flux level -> 9.3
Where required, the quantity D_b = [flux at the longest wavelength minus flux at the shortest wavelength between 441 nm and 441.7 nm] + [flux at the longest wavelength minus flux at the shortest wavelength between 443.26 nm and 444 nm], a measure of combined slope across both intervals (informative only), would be 1.0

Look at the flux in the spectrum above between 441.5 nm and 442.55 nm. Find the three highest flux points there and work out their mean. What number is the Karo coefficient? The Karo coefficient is 10.0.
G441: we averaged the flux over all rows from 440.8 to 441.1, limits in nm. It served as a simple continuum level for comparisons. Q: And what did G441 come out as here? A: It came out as 8.9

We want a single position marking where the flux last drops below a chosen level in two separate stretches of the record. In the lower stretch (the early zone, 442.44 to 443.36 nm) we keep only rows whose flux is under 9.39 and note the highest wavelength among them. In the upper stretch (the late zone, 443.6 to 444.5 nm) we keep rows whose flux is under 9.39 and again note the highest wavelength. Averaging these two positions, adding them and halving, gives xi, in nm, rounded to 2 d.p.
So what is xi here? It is 443.57 nm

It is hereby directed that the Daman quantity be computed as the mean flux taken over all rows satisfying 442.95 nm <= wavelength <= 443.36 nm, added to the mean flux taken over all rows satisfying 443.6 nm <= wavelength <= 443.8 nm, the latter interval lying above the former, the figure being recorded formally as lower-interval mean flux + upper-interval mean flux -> 18.0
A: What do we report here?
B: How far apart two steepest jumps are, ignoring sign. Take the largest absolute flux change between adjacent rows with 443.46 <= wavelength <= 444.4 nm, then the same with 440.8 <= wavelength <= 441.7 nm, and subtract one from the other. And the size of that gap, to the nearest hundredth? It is 0.14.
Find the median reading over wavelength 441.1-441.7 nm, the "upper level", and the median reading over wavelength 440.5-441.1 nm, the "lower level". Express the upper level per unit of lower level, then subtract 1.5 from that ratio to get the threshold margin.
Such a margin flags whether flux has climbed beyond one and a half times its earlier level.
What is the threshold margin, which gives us -0.44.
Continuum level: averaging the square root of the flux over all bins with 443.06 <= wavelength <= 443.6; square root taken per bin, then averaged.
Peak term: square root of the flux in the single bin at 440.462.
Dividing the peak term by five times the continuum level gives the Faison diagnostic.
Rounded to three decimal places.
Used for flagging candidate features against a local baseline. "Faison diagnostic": 0.189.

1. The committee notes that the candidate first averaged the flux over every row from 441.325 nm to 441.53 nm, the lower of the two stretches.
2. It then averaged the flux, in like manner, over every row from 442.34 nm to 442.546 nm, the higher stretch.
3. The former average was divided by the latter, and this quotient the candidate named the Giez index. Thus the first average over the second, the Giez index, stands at 0.98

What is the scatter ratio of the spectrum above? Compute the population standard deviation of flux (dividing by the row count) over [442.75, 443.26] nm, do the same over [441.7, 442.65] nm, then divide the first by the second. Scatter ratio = 0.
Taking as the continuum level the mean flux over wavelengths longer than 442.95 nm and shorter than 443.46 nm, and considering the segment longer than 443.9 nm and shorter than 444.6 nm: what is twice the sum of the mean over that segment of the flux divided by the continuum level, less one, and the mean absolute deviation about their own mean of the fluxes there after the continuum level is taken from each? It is 0.57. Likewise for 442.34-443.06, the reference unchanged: 0.44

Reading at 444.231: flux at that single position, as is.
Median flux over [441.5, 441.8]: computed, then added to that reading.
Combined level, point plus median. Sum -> 19.8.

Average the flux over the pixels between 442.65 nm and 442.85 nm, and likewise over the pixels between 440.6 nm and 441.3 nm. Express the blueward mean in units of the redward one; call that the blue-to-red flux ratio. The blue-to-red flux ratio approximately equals 0.97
